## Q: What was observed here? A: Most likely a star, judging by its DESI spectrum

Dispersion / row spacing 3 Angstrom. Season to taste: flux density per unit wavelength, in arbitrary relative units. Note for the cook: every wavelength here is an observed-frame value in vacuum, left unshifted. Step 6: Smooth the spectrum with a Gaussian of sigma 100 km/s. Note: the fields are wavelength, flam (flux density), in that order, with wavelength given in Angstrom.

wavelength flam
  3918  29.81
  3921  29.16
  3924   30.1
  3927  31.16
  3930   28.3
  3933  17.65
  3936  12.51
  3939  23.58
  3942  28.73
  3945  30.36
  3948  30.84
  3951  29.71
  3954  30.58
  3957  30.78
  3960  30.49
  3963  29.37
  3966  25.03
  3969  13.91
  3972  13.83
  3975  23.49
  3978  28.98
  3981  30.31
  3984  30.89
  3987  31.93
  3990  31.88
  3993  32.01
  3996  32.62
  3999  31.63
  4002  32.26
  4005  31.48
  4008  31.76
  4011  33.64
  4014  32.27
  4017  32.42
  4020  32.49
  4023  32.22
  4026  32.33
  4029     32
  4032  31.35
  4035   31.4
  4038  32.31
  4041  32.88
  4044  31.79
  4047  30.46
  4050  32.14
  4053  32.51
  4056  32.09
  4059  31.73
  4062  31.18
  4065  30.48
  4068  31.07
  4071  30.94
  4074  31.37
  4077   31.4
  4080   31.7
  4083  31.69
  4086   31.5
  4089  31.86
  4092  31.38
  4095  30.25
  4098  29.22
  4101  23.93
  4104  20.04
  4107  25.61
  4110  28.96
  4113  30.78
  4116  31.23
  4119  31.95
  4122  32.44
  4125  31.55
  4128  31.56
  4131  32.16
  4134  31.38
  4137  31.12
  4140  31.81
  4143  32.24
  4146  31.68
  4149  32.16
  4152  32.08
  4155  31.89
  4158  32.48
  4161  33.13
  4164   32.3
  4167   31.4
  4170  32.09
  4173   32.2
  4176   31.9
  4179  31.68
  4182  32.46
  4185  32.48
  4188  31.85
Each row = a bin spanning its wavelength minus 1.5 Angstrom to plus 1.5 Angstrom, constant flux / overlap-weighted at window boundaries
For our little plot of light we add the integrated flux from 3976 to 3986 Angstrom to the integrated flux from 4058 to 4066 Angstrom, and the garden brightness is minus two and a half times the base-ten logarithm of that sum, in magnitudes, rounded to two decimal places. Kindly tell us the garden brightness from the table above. -6.85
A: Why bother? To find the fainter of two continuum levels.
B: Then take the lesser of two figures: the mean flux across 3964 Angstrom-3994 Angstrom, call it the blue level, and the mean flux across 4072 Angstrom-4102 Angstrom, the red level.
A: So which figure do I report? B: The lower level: 26.2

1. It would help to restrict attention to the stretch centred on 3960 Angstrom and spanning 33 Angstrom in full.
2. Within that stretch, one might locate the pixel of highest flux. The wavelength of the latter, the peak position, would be 3948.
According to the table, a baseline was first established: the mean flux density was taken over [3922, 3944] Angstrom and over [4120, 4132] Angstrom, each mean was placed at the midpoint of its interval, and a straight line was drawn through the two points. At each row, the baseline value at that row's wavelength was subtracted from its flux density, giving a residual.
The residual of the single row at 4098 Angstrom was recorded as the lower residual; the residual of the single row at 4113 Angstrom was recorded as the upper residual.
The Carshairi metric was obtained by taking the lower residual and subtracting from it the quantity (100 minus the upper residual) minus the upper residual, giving -103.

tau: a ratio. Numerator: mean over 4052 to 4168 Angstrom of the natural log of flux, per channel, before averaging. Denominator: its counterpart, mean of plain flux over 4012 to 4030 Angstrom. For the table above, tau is 0.106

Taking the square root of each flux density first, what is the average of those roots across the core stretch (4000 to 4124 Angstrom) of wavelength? 5.56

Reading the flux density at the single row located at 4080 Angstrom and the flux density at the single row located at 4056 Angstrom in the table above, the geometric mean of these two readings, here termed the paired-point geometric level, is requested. 31.9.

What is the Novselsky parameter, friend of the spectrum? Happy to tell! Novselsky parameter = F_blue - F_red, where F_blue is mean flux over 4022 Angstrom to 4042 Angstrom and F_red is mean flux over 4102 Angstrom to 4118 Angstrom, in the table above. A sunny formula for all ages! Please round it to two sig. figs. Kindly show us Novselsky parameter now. 4.7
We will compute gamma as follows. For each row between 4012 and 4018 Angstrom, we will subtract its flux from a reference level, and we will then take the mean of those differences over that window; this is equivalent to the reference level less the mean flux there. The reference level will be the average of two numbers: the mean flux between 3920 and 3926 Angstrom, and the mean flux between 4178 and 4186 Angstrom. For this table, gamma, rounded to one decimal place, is -1.4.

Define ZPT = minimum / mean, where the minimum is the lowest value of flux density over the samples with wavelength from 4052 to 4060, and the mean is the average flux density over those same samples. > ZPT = 0.988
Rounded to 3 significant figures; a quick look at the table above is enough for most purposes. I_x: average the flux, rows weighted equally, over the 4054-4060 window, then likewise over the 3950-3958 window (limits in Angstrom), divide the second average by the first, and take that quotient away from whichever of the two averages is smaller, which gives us 29.4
